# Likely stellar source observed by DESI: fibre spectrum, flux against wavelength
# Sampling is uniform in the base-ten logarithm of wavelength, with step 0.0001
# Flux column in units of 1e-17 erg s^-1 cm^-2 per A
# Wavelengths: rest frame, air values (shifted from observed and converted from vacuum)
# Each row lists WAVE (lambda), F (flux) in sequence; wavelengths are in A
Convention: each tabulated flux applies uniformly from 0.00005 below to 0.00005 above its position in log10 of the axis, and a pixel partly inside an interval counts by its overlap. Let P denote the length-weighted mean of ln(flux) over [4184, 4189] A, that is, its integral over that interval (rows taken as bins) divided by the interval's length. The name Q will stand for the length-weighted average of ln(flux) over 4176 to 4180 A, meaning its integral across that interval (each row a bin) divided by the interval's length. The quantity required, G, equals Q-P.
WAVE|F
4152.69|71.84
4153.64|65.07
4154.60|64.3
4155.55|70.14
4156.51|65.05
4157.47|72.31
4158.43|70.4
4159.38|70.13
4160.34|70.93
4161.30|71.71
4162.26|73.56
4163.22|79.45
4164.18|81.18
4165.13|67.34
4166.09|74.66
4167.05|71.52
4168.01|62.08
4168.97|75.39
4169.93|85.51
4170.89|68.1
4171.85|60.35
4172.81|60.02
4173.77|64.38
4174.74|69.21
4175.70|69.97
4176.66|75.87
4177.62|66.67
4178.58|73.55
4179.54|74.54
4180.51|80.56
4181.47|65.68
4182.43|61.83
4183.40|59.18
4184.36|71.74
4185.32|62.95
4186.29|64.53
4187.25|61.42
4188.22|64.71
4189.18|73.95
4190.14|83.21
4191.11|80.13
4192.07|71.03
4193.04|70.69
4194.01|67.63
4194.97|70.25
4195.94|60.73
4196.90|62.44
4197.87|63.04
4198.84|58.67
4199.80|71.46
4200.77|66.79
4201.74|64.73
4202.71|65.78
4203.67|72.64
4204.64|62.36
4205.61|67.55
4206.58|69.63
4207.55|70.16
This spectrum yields 0.11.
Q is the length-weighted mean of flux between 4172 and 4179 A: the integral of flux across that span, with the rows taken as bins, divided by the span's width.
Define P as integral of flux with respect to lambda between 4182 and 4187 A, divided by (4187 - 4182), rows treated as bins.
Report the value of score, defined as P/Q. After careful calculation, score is 0.94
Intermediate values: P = 63.9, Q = 68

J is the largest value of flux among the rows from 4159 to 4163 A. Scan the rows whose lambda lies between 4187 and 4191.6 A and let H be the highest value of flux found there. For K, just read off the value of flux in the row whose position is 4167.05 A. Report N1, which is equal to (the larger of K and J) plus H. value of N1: 157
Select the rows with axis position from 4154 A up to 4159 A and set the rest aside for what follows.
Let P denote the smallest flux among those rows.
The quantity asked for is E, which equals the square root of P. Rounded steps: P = 64.3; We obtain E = 8.02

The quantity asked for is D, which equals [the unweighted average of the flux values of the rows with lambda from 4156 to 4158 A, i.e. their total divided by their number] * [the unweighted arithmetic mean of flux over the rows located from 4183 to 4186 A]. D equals 4438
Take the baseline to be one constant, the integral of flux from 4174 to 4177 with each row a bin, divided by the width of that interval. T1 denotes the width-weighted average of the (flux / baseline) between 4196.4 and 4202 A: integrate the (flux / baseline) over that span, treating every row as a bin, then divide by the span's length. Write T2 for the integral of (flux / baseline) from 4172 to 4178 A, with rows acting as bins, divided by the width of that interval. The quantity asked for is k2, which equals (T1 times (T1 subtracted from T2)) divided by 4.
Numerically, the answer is 0.01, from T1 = 0.91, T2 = 0.95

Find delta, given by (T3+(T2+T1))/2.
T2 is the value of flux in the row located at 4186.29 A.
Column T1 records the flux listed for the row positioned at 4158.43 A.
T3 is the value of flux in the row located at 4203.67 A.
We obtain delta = 103.8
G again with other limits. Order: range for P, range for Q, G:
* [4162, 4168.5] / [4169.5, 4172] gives -0.01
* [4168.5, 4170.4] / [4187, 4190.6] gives -0.12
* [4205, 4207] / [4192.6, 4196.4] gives -0.01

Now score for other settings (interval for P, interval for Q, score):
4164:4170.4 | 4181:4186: 1.15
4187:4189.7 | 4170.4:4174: 1.07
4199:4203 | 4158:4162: 0.94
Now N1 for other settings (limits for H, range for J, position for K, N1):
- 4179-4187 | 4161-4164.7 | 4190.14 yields 164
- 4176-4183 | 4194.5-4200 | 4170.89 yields 152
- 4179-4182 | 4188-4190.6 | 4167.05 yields 164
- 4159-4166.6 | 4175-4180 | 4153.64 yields 157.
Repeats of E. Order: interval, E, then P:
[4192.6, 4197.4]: 7.79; 60.73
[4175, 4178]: 8.17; 66.67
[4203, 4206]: 7.90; 62.36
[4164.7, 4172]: 7.77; 60.35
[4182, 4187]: 7.69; 59.18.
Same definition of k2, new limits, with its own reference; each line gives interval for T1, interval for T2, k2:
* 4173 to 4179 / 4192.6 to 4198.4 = -0.01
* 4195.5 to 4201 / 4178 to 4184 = 0.02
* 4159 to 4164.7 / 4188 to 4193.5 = 0.00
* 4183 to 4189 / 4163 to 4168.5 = 0.03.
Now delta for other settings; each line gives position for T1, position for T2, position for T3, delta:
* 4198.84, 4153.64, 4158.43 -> 97.1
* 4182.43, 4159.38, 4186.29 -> 98.2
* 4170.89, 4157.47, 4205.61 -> 104.0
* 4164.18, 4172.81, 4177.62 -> 103.9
